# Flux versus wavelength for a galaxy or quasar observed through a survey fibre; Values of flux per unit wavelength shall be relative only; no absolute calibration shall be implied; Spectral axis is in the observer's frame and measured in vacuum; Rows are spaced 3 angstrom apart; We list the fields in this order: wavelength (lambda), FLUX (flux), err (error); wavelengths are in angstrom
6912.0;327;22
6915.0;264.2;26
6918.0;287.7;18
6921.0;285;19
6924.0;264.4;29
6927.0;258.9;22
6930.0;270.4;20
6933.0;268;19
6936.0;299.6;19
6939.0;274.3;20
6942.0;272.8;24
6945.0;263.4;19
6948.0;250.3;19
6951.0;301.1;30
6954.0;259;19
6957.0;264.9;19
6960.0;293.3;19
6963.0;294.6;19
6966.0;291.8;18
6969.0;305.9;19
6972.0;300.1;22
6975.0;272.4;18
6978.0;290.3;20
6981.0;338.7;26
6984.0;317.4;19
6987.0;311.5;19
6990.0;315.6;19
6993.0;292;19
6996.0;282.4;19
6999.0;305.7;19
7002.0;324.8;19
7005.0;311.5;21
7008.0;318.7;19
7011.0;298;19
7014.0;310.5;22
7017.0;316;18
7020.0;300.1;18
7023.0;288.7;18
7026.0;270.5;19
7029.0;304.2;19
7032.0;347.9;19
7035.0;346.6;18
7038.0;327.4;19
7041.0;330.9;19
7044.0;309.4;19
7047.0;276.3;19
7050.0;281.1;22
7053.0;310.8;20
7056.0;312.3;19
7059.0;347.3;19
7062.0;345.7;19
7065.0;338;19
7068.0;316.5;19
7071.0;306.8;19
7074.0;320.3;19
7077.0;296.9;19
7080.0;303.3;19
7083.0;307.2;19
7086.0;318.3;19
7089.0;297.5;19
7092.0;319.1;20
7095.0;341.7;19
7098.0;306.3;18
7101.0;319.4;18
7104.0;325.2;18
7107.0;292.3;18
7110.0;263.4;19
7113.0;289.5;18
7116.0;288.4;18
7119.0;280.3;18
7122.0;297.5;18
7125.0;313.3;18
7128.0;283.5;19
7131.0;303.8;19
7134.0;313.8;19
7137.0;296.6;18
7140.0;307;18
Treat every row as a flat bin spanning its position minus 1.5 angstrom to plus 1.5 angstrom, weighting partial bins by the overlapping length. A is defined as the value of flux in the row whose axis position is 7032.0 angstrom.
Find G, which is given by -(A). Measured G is -348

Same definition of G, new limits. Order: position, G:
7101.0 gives -319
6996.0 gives -282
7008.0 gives -319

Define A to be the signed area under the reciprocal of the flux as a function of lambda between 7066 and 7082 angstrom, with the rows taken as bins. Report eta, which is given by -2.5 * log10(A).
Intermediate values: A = 0.0517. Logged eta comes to 3.22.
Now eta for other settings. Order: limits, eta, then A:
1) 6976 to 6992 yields 3.22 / 0.0513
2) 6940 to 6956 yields 3.06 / 0.0596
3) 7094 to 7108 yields 3.38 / 0.0443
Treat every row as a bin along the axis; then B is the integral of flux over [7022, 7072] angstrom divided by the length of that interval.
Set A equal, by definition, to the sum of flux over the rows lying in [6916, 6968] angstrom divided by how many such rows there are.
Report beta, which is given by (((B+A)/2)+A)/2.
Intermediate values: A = 276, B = 316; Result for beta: 286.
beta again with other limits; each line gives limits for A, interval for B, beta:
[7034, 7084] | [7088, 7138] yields 313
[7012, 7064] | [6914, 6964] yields 304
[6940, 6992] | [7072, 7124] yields 294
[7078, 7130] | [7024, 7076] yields 306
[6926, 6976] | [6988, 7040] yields 287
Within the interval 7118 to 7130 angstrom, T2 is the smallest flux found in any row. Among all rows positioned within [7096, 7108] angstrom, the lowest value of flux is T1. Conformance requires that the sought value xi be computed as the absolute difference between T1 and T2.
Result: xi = 12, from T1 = 292.3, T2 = 280.3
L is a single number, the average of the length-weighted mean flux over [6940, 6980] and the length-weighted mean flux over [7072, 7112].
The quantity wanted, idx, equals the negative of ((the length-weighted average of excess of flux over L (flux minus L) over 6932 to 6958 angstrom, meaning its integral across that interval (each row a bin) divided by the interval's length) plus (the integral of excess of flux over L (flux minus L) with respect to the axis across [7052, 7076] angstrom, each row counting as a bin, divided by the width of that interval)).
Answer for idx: -7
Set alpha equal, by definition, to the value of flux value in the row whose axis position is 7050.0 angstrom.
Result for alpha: 281.1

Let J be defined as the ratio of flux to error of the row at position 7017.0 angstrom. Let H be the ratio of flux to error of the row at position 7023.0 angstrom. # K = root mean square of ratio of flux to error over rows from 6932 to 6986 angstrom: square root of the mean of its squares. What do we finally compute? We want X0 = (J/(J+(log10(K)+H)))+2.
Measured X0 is 2.505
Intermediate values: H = 16.0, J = 17.6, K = 14.3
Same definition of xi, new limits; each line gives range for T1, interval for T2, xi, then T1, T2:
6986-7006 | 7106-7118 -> 19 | 282.4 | 263.4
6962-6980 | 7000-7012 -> 26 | 272.4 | 298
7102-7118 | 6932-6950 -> 13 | 263.4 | 250.3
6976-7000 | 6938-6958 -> 32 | 282.4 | 250.3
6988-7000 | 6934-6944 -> 10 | 282.4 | 272.8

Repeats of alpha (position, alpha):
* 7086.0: 318.3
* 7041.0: 330.9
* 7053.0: 310.8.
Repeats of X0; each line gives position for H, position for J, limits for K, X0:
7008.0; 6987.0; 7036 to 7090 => 2.477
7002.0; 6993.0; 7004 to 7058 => 2.456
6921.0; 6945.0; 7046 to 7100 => 2.461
